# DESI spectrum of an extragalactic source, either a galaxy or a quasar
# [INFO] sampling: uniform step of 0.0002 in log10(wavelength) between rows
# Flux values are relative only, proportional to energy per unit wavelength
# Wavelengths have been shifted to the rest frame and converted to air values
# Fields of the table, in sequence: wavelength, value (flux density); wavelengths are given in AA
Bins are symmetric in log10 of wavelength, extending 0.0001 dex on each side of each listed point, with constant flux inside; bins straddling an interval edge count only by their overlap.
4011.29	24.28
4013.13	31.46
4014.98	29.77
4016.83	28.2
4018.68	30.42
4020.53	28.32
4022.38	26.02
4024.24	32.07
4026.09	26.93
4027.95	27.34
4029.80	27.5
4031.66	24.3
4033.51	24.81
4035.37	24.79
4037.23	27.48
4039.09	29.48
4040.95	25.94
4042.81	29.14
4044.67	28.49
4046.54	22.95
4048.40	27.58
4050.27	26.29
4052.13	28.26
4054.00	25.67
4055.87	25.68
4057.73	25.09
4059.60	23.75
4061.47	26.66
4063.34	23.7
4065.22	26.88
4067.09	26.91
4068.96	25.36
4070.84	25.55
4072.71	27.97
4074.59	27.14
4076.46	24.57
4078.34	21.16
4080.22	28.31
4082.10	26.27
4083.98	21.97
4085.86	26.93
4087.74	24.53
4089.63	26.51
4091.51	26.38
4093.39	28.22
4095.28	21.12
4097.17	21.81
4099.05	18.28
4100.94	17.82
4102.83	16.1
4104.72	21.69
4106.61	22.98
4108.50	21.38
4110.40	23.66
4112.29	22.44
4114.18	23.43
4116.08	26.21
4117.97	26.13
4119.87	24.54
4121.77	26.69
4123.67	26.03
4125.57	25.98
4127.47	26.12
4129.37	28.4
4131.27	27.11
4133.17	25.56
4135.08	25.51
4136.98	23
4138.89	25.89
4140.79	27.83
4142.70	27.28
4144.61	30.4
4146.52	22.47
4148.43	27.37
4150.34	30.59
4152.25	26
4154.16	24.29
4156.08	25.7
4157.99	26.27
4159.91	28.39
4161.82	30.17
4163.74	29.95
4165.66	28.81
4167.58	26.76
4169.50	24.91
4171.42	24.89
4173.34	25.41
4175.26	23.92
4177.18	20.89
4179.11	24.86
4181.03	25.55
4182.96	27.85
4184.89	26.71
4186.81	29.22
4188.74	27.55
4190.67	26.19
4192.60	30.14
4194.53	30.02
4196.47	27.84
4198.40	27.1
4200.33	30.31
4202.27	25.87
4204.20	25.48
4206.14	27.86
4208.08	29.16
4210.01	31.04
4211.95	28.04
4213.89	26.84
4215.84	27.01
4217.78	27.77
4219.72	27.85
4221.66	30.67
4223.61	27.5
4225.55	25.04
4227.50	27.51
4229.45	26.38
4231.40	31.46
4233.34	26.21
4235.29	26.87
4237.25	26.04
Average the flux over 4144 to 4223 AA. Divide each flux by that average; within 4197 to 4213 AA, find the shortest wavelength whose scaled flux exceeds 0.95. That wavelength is 4198.40 AA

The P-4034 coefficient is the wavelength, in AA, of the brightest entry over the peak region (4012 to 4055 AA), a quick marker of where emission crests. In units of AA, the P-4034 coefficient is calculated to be 4024.24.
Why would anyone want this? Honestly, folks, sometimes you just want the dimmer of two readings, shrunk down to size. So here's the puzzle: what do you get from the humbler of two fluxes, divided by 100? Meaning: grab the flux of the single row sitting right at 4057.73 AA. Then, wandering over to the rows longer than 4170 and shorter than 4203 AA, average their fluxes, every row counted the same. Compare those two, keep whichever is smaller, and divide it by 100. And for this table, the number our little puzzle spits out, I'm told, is 0.251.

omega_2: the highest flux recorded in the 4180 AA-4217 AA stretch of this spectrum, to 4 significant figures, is 31.04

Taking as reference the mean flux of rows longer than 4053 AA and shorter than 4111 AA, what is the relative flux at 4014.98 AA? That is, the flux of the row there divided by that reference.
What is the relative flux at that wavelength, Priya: 1.23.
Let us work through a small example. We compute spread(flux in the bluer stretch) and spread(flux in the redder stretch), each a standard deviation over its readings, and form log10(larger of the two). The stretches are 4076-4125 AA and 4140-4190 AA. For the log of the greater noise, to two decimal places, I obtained 0.50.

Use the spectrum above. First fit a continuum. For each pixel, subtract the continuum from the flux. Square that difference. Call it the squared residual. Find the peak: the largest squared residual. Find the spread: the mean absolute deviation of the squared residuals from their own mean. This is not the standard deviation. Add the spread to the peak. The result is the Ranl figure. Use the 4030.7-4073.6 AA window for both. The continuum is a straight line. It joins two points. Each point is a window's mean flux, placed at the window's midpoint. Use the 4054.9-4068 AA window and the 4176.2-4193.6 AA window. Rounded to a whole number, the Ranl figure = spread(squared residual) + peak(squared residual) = 21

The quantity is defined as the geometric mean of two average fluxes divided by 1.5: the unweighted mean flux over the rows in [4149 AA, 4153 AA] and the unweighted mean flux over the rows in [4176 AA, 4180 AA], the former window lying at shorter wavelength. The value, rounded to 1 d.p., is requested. 17.0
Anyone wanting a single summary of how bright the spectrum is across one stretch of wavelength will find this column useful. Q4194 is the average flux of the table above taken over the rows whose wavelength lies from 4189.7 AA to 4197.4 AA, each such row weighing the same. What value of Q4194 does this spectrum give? 28.5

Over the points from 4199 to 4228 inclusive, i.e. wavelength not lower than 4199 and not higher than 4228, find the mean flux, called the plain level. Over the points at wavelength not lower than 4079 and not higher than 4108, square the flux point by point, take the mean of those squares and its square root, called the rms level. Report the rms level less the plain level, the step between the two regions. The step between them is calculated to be -4.3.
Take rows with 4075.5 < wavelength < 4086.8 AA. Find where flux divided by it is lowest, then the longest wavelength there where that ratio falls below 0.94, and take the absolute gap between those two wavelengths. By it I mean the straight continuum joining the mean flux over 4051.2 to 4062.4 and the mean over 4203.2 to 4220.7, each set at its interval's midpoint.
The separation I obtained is 5.6 AA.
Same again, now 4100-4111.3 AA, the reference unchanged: 7.6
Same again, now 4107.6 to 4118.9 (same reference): 5.7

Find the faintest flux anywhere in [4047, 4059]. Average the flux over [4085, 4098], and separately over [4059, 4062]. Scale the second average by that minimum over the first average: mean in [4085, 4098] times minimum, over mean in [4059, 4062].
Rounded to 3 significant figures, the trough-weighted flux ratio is 25.0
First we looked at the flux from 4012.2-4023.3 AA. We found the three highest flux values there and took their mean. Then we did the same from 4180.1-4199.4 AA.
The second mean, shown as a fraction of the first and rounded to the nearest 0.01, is 0.98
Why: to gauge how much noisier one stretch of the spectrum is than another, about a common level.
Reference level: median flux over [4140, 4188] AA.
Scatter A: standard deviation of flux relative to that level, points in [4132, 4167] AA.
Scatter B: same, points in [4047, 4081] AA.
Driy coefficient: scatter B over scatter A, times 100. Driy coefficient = 75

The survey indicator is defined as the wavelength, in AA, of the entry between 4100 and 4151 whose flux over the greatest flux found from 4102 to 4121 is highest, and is 4150.34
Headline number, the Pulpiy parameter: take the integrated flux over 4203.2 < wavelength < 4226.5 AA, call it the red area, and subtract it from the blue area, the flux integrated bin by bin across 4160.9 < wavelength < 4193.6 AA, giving 224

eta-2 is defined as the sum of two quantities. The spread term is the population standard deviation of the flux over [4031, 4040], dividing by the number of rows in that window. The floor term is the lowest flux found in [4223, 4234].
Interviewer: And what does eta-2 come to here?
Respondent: 27.0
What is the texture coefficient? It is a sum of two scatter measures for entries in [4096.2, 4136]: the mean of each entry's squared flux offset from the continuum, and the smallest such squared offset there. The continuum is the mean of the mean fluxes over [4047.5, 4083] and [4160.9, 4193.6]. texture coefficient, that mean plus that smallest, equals 17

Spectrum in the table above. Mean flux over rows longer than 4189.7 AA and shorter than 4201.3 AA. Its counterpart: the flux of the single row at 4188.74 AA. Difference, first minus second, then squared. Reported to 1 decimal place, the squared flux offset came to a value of 1.1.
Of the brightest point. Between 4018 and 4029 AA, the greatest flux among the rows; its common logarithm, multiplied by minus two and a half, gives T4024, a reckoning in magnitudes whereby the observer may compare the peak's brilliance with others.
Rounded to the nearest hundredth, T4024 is -3.77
